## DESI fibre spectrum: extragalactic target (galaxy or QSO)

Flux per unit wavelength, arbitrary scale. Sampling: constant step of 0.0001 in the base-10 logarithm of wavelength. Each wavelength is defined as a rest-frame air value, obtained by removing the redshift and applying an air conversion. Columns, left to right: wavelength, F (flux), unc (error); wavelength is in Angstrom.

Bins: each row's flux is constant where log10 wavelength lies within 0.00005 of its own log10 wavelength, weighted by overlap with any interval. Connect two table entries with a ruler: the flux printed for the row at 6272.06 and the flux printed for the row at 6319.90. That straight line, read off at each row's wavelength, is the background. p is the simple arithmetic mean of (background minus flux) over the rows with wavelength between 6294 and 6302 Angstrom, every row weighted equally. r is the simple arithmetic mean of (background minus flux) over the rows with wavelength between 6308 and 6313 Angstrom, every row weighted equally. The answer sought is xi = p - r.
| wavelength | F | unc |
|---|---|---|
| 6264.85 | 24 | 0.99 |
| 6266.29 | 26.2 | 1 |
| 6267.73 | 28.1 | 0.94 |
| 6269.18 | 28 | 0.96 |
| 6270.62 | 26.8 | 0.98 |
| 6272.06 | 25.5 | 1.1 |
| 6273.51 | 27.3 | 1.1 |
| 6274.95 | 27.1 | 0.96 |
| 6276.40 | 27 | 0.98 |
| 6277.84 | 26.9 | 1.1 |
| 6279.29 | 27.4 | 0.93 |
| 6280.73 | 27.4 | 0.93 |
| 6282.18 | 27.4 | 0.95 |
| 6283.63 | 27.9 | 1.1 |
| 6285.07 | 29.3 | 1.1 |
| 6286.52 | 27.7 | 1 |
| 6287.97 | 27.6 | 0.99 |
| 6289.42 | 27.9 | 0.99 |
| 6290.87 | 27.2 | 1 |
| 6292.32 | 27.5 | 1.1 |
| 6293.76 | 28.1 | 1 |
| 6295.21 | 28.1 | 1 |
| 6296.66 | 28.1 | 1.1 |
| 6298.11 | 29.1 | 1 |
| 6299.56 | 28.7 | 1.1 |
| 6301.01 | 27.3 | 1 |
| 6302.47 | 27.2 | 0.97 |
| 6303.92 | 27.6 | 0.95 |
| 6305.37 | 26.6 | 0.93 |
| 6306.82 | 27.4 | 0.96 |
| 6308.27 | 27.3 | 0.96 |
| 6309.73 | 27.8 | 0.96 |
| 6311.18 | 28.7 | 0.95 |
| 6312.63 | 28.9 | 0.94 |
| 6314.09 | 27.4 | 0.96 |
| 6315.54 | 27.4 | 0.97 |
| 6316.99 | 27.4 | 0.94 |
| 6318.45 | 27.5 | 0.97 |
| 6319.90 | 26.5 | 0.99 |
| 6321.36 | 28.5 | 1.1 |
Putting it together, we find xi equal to -0.3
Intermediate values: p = -2.2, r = -1.87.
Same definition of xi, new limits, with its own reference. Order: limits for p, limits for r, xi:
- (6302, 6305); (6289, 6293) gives 0.4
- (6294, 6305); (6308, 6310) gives -0.7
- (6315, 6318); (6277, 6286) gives 1.0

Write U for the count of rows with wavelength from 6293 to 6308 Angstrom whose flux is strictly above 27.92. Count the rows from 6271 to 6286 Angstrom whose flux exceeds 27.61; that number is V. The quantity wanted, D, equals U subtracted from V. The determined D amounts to -3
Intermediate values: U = 5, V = 2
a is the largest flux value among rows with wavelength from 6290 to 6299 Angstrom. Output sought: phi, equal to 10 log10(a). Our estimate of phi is 14.64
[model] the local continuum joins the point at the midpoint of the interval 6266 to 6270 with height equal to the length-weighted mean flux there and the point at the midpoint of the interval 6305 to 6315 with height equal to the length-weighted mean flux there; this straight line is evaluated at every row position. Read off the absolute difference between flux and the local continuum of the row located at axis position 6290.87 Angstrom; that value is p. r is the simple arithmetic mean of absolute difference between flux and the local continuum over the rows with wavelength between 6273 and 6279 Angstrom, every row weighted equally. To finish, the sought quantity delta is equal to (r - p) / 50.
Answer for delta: 0.0009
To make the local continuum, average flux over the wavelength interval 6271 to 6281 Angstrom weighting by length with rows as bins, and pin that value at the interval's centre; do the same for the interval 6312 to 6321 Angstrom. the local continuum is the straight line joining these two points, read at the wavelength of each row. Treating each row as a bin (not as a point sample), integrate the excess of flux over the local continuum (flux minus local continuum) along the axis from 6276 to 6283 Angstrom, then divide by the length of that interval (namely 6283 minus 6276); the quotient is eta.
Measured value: 0.3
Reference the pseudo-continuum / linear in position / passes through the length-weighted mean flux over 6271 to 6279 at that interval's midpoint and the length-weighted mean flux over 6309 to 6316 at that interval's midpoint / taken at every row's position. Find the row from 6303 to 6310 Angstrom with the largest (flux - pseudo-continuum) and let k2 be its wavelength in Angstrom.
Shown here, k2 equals 6309.73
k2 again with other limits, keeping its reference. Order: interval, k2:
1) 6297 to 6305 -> 6298.11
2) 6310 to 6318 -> 6312.63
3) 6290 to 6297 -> 6293.76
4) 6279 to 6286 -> 6285.07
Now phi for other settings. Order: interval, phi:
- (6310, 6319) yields 14.61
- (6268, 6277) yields 14.47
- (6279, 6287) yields 14.67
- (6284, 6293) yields 14.67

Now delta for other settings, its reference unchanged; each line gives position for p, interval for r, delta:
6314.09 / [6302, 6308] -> 0.0030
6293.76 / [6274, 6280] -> 0.0016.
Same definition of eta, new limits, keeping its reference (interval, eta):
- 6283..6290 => 1.0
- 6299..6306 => 0.1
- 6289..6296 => 0.6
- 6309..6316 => 0.6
